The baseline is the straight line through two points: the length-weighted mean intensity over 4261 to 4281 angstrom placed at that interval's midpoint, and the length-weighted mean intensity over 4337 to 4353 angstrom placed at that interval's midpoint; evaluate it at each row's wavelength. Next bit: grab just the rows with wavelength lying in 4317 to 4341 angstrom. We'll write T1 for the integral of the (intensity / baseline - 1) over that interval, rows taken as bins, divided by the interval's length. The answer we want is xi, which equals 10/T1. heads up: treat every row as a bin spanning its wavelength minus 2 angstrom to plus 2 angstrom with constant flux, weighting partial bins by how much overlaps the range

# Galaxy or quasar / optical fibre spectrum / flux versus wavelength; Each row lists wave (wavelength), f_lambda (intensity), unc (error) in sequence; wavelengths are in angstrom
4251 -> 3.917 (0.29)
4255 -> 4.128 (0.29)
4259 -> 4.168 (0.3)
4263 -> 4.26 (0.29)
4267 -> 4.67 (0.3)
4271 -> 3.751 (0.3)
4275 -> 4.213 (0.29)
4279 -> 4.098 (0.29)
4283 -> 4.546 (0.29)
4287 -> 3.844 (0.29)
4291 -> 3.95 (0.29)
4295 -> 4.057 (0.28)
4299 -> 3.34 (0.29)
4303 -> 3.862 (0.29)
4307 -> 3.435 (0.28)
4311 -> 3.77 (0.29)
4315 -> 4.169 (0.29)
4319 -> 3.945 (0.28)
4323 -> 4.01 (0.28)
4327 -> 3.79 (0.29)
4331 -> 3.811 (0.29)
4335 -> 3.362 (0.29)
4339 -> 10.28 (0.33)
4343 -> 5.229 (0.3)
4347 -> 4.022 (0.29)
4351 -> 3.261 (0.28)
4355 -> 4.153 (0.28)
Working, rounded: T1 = -0.10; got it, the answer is -99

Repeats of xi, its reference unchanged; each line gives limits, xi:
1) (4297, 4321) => -41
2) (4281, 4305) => -66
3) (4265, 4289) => -344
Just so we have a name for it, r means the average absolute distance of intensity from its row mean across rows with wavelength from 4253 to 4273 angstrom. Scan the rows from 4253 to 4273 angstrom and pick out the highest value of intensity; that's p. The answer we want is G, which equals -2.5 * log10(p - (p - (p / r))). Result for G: -3.3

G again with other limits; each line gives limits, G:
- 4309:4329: -3.8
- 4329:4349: -1.8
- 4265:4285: -3.0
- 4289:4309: -2.9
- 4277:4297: -3.5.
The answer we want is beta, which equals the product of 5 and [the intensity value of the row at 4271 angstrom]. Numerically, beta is 18.8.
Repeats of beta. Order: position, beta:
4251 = 19.6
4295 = 20.3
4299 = 16.7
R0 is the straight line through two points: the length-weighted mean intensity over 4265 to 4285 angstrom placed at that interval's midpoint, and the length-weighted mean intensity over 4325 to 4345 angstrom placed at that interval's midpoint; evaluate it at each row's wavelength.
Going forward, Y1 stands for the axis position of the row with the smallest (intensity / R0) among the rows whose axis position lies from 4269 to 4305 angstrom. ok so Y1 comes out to 4299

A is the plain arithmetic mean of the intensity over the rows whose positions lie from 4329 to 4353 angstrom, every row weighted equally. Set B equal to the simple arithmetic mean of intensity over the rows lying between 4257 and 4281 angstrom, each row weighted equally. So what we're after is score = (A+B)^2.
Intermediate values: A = 4.99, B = 4.19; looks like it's 84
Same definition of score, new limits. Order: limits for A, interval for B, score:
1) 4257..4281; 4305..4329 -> 65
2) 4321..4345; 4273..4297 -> 85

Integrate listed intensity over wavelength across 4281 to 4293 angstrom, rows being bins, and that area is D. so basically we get 49.4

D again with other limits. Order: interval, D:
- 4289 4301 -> 45.4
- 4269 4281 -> 48.2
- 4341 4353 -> 50.0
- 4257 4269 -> 52.4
